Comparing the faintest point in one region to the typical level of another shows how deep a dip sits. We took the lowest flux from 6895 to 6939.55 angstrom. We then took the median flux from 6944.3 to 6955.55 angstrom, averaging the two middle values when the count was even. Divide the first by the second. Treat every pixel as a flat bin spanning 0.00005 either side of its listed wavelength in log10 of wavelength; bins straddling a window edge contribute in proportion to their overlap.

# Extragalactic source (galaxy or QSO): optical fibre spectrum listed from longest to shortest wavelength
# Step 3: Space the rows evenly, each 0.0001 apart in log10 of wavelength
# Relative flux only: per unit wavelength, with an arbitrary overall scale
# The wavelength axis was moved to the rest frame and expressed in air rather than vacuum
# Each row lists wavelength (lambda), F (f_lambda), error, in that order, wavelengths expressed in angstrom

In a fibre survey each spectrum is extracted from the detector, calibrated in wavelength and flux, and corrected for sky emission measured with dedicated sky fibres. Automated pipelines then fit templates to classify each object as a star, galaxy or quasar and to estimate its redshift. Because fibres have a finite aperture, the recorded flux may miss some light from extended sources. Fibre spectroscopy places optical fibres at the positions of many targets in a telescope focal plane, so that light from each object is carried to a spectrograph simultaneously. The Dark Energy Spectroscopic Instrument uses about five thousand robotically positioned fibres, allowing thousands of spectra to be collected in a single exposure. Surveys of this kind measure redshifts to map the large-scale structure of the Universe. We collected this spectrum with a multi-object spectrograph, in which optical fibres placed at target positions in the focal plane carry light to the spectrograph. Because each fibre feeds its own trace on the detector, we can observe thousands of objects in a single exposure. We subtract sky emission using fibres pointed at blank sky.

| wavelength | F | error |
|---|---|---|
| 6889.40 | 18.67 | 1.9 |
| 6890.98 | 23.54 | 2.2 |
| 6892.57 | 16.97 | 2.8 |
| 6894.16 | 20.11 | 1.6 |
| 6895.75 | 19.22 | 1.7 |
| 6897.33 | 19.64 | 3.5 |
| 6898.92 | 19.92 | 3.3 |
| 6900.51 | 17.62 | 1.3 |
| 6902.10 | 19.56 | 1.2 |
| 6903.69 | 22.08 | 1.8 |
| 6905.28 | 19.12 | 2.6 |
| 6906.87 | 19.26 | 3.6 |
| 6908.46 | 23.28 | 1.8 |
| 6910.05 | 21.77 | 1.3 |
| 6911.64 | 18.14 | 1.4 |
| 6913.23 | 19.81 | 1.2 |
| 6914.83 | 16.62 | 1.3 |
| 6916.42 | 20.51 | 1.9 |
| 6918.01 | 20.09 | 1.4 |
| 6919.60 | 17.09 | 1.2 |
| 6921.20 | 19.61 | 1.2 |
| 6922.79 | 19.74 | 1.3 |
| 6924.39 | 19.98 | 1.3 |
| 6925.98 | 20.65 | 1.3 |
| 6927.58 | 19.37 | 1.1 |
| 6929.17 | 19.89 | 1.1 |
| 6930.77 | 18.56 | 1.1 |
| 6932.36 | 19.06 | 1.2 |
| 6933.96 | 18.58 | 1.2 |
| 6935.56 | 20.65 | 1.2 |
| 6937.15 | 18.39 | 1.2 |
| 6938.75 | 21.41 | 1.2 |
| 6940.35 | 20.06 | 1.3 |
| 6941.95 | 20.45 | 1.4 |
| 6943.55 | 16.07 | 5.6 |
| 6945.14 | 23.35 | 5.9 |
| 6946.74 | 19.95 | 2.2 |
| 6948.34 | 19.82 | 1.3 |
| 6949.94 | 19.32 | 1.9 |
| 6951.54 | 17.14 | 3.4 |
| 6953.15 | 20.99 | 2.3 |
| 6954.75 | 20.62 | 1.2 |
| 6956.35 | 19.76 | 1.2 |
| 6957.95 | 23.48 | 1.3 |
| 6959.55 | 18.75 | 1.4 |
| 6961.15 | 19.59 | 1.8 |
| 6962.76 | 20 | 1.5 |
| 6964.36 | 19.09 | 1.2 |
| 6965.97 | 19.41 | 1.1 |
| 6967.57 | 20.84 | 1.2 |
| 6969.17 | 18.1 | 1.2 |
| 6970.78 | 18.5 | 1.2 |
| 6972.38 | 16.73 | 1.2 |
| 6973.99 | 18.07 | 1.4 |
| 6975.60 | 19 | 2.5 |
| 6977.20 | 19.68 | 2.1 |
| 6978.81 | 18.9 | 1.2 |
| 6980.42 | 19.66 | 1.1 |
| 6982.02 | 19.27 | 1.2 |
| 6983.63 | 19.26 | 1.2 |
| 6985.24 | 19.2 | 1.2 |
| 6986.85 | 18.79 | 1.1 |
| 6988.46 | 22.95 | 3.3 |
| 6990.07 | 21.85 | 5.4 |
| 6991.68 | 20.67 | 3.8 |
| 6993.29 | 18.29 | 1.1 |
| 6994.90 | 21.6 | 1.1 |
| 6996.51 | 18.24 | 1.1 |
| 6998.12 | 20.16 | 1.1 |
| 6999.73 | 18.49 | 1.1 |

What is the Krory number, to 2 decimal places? 0.83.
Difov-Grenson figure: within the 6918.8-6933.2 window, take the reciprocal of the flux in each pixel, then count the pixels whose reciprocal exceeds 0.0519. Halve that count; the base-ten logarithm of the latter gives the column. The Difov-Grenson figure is 0.18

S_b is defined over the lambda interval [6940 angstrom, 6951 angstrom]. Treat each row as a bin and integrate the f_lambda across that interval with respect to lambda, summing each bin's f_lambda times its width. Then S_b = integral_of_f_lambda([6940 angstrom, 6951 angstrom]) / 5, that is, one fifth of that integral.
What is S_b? 44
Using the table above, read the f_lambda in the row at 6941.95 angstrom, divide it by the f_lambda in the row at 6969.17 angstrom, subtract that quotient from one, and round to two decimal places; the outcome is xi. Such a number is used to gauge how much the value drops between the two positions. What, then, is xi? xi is -0.13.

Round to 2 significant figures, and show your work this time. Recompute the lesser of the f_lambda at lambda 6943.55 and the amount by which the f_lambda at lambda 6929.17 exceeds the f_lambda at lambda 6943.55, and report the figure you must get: 3.8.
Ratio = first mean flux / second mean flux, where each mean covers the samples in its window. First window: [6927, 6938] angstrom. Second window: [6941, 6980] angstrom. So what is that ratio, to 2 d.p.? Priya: 0.99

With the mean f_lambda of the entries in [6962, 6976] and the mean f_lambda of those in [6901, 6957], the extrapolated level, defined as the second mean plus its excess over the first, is 20.6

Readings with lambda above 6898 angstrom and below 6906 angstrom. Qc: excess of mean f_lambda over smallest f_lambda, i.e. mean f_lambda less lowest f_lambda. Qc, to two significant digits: 2.0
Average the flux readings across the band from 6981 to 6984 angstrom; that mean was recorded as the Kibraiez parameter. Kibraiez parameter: 19.3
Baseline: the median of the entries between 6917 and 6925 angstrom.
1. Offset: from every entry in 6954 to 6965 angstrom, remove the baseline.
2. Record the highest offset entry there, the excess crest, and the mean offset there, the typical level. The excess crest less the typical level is 3.3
